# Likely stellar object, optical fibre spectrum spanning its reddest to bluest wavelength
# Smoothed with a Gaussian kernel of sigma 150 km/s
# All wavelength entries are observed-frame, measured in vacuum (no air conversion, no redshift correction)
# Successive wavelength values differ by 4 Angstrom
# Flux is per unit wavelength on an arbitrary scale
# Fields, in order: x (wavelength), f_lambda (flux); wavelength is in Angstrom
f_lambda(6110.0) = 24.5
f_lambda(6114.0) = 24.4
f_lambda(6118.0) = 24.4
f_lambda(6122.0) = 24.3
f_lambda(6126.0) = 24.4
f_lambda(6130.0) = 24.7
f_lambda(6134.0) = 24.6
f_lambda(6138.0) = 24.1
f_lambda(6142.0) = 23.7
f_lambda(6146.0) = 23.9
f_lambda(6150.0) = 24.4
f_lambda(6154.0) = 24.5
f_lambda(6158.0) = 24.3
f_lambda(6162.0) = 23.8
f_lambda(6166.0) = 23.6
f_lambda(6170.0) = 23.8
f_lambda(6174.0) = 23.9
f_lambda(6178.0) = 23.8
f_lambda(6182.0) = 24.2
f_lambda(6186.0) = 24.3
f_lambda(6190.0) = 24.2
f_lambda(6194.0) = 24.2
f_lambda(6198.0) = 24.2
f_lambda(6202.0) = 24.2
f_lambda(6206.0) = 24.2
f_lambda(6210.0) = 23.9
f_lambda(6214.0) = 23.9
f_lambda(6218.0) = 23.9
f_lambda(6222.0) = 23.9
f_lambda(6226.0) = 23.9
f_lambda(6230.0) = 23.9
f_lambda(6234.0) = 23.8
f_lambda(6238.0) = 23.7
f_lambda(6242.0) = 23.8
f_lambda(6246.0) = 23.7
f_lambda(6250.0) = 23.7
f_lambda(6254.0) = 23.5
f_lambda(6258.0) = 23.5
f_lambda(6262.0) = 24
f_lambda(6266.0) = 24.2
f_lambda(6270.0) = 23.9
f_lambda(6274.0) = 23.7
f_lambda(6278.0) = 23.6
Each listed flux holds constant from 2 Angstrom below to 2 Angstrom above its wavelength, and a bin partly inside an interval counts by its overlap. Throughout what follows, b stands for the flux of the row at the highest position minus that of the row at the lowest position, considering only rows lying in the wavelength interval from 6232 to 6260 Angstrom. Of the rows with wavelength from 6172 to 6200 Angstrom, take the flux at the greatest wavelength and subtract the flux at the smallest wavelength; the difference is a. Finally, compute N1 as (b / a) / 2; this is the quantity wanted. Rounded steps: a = 0.30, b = -0.30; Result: -0.5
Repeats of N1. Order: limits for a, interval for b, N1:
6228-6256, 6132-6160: 0.4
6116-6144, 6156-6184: 0.1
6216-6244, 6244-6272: -1.0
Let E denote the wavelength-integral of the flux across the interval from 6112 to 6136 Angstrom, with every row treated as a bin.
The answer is 587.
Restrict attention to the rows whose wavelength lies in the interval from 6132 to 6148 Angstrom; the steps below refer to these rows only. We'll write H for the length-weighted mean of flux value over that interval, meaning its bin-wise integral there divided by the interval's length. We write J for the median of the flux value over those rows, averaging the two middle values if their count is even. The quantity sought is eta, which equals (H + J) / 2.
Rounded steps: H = 24.1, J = 24.0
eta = 24.0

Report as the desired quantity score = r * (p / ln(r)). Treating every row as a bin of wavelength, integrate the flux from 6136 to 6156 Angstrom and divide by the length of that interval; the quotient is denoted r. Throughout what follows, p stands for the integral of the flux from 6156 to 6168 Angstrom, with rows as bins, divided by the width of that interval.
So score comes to 181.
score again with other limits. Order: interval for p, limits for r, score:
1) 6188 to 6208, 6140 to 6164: 183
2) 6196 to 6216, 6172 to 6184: 182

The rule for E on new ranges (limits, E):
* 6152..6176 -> 576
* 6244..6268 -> 570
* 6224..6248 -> 571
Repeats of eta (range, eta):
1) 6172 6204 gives 24.2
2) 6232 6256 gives 23.7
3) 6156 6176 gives 23.8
